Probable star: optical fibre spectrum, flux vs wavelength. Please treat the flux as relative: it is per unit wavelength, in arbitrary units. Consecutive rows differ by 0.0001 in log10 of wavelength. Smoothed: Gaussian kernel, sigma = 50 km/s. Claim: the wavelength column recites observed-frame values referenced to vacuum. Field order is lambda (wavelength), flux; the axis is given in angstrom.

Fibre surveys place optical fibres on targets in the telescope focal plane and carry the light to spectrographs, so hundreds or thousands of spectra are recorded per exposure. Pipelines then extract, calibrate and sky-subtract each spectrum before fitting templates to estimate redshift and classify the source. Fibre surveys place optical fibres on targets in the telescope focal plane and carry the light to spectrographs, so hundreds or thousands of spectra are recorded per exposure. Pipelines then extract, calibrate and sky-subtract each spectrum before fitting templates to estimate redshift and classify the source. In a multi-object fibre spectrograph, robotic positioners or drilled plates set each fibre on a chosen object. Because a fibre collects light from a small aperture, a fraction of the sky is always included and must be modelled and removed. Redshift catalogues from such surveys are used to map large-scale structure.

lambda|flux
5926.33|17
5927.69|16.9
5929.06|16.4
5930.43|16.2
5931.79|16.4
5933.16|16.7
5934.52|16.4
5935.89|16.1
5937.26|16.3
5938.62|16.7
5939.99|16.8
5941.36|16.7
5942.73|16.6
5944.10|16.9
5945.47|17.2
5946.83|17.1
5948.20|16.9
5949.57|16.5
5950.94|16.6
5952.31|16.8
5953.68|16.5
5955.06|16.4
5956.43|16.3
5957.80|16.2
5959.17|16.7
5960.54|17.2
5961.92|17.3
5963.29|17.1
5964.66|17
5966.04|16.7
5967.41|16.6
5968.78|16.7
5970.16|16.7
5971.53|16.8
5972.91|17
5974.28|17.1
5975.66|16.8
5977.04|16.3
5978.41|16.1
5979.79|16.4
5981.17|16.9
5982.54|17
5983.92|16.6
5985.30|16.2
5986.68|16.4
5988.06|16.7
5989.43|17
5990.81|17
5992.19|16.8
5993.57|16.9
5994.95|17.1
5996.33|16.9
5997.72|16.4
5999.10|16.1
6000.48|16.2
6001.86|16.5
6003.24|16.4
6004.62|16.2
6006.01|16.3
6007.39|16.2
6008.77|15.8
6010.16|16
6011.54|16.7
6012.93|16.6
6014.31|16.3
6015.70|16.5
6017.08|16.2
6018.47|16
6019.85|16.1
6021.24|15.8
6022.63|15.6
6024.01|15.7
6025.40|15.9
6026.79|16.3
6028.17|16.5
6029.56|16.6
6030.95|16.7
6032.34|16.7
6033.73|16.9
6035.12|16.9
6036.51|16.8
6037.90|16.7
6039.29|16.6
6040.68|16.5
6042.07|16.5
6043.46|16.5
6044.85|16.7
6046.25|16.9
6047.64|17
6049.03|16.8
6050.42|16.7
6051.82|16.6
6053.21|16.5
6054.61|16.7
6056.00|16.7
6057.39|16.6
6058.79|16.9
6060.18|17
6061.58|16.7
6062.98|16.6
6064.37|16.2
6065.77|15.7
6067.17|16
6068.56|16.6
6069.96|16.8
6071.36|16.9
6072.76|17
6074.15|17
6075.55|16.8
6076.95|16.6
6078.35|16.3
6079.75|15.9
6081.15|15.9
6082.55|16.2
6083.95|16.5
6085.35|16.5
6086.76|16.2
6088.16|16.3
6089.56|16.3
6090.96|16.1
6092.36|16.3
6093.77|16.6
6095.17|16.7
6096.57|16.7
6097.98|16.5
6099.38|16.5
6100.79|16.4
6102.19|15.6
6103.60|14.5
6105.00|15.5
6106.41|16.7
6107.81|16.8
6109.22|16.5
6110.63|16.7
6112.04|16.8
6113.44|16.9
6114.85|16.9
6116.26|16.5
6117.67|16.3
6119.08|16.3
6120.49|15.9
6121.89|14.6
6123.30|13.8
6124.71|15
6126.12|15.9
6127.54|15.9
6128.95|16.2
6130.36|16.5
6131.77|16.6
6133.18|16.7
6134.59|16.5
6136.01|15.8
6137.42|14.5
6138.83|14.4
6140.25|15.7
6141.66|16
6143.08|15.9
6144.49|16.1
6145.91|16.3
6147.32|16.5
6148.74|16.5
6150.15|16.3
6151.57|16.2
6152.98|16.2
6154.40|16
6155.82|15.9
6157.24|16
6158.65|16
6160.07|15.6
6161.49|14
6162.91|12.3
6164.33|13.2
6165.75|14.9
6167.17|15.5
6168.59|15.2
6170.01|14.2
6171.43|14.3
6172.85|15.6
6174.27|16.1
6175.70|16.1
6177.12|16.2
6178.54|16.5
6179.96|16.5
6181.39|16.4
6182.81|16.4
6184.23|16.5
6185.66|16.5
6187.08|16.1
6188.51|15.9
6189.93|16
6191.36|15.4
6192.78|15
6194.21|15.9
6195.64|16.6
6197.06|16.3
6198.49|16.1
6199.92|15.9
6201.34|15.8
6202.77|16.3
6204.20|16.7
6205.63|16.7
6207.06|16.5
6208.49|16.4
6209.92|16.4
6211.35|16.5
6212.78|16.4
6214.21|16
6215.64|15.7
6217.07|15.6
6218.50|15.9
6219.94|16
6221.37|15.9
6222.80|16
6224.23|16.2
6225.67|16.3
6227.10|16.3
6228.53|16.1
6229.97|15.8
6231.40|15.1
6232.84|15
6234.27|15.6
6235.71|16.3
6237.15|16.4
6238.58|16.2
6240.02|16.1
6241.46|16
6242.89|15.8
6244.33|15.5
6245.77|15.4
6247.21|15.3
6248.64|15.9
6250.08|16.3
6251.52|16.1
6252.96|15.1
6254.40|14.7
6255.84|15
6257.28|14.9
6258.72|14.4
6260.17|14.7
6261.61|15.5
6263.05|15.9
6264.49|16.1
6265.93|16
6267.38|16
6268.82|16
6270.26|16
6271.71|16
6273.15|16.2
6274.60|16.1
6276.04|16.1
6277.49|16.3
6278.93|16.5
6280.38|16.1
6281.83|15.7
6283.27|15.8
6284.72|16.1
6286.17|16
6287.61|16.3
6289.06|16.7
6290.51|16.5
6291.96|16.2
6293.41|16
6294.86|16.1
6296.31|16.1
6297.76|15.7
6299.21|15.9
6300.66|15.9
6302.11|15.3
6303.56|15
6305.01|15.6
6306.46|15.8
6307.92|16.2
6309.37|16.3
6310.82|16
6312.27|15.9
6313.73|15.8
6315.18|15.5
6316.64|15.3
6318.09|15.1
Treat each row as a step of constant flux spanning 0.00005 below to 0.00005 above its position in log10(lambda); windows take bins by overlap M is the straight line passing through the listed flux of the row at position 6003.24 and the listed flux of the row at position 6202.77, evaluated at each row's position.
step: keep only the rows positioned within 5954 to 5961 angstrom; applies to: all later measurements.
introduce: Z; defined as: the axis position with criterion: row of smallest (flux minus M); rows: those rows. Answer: 5957.80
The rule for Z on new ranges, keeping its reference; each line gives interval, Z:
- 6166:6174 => 6170.01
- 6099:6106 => 6103.60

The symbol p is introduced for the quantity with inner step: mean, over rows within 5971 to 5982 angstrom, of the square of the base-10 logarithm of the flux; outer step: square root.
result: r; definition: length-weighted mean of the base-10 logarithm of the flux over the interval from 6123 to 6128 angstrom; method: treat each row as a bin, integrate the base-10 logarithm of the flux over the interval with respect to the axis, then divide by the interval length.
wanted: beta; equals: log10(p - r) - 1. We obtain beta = -2.37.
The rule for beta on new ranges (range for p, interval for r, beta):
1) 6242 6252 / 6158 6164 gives -2.37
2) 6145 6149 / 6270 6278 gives -3.02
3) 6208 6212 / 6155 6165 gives -2.30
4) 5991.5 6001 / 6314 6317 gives -2.50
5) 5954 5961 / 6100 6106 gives -2.56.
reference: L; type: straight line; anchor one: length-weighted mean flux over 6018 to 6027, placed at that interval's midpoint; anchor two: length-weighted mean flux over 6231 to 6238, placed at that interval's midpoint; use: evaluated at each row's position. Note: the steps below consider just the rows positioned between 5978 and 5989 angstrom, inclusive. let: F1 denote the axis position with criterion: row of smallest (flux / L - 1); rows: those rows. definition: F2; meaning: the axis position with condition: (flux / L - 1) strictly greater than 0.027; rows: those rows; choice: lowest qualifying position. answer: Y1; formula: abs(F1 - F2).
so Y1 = 1.4 angstrom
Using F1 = 5978.41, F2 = 5979.79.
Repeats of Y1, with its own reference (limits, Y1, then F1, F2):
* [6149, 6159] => 5.7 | 6155.82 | 6150.15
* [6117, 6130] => 5.6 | 6123.30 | 6117.67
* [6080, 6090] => 2.8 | 6081.15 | 6083.95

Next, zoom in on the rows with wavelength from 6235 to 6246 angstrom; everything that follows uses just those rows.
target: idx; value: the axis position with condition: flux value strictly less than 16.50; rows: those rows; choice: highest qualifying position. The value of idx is 6245.77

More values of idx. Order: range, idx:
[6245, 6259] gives 6258.72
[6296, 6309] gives 6307.92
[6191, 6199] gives 6198.49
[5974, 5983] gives 5979.79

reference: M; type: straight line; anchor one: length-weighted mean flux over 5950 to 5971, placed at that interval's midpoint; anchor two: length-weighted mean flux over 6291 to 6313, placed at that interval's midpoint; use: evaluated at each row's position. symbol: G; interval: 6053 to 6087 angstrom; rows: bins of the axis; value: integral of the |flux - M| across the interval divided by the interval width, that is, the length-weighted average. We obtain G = 0.316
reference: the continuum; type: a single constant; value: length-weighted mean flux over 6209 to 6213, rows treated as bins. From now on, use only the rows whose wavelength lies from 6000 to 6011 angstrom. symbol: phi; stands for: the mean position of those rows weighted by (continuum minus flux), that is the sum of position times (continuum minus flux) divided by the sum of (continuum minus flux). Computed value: 6007.3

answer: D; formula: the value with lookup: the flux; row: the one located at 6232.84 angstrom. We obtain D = 15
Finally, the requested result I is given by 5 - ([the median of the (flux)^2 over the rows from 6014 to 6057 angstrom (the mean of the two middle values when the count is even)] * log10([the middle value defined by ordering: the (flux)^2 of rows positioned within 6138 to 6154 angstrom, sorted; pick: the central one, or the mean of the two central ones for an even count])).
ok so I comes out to -662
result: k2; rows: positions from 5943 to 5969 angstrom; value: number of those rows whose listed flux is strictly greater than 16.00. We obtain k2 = 19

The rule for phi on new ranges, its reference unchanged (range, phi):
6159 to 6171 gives 6164.7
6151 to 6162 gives 6158.8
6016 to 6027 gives 6022.1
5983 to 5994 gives 5991.1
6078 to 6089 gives 6081.8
